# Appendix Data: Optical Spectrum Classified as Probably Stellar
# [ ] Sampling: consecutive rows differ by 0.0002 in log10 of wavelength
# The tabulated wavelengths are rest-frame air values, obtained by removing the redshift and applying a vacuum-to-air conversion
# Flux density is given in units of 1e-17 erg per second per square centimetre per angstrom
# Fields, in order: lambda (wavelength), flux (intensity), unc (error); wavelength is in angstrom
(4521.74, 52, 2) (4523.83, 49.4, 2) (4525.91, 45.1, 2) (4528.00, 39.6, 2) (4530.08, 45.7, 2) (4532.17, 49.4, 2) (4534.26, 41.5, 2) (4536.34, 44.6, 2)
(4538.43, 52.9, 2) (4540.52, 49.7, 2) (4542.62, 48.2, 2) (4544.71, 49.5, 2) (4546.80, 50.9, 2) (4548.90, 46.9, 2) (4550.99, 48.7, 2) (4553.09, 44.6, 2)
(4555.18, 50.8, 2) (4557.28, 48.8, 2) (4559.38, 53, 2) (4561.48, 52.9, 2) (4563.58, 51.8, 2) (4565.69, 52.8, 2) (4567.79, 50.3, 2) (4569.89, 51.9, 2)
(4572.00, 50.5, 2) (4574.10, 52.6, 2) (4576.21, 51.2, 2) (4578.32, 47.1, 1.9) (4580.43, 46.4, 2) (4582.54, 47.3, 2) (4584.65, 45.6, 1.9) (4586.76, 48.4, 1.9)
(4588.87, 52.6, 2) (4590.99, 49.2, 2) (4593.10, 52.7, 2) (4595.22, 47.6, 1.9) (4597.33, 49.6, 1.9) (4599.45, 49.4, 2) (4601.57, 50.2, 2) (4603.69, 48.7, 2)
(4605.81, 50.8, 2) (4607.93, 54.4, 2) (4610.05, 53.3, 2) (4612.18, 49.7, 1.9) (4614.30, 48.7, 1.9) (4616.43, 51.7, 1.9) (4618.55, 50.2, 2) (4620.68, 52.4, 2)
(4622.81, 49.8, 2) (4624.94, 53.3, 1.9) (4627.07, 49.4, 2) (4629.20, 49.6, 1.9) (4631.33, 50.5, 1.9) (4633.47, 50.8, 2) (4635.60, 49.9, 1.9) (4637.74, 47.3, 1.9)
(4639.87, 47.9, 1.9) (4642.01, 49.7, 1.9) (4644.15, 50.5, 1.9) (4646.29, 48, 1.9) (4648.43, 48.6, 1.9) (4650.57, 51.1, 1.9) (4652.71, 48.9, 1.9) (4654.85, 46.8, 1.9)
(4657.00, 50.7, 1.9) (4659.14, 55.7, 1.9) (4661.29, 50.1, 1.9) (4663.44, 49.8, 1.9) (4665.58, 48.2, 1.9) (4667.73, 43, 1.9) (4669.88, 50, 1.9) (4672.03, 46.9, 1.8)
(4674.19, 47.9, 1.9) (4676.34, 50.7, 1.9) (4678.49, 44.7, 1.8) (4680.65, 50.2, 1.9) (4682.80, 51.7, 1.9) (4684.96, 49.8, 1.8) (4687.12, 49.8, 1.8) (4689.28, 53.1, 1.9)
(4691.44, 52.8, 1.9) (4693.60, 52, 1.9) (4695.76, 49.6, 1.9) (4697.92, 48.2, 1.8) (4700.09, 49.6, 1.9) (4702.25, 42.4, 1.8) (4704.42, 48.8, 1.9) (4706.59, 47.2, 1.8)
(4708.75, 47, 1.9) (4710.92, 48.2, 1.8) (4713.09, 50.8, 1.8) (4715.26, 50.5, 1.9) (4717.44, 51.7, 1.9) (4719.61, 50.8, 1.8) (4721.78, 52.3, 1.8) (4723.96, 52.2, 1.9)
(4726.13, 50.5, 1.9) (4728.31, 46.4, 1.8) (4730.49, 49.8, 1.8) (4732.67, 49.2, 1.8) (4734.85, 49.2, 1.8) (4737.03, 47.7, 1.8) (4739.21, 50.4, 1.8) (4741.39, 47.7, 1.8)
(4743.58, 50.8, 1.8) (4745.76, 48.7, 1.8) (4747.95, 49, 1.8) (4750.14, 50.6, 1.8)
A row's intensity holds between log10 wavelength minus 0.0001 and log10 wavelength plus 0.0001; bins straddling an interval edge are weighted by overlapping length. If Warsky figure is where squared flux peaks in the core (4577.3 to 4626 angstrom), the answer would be 4607.93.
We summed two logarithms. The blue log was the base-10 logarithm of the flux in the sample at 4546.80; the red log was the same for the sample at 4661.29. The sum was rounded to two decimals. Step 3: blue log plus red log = 3.41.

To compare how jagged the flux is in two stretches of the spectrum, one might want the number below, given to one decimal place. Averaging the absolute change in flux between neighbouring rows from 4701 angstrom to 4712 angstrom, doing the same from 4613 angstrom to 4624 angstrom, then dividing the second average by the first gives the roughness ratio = 1.0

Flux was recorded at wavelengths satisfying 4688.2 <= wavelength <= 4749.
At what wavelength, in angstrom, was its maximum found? 4689.28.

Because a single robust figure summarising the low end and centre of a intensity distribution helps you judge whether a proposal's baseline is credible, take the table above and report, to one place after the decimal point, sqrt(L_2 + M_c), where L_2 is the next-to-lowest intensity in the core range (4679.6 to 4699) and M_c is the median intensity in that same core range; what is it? 10.0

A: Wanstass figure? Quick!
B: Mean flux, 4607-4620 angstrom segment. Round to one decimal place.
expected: 51.3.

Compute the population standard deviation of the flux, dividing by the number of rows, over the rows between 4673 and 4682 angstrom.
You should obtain 2.4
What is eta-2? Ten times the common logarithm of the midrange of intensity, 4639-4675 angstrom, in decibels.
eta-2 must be 16.9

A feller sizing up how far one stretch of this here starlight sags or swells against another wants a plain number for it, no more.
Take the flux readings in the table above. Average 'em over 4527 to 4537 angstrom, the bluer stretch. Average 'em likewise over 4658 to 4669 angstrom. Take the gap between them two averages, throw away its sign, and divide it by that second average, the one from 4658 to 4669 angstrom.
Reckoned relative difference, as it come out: 0.11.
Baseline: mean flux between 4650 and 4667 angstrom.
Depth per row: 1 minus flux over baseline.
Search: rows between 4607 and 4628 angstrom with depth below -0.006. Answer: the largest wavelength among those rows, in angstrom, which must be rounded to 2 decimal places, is 4624.94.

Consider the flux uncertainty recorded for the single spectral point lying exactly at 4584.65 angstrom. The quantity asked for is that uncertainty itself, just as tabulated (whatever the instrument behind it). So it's 1.90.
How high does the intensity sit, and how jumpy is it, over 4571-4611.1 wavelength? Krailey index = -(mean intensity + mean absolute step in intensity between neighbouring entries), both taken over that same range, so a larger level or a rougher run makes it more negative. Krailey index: -52.2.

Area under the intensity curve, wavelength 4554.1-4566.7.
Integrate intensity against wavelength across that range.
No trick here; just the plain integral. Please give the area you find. 651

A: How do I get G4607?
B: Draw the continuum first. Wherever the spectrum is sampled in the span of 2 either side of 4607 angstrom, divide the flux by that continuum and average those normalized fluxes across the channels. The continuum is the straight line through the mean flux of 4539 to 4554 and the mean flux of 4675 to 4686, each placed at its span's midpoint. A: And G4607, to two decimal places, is 1.08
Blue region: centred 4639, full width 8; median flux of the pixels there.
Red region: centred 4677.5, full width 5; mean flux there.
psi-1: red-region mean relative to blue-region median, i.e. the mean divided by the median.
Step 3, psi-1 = 0.98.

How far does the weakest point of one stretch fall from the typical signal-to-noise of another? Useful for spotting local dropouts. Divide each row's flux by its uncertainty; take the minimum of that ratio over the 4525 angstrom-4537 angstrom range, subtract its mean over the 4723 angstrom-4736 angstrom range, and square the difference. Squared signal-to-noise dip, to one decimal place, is 52.2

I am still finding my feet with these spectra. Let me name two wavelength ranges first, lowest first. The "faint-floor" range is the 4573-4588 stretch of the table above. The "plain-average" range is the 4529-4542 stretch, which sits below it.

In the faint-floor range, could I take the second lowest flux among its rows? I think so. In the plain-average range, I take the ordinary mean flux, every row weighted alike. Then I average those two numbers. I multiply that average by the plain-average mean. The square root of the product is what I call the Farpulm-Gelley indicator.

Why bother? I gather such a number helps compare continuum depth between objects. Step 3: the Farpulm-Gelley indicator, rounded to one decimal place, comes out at 47.1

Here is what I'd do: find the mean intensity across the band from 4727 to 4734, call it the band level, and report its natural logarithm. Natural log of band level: 3.88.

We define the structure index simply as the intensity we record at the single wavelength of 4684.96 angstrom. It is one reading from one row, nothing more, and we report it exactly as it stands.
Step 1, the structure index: 49.8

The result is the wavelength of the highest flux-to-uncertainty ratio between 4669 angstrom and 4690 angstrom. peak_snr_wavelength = 4689.28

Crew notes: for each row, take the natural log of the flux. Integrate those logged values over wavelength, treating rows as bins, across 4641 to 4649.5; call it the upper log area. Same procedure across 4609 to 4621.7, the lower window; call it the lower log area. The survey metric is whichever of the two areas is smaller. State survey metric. 33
